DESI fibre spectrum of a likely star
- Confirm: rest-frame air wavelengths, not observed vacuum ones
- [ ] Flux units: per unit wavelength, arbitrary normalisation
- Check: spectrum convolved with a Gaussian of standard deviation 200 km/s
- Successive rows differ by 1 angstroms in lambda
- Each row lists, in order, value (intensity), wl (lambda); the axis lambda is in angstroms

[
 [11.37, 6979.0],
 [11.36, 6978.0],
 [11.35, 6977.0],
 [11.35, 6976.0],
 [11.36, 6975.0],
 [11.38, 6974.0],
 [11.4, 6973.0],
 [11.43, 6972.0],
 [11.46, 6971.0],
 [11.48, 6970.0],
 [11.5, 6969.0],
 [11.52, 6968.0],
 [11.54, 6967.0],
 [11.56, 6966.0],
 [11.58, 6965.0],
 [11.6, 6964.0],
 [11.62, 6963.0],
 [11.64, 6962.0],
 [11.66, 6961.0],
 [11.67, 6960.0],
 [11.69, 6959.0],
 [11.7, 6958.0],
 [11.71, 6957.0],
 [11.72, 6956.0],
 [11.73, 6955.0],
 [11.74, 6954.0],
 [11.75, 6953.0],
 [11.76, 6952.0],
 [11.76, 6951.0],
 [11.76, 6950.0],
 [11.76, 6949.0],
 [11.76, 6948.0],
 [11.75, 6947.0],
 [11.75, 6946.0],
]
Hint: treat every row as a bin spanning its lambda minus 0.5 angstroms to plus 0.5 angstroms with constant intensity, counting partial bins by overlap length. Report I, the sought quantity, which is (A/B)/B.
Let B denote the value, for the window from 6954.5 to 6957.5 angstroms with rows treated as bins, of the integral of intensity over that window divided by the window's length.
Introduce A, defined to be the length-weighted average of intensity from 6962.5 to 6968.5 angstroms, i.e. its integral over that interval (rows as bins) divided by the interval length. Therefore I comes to 0.0842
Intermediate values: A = 11.6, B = 11.7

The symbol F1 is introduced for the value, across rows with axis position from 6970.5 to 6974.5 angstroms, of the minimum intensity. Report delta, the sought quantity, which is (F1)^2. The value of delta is 130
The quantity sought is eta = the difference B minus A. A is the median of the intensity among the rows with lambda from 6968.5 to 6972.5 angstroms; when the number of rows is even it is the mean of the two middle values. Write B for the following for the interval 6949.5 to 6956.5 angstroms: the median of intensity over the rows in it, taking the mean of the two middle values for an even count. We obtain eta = 0.28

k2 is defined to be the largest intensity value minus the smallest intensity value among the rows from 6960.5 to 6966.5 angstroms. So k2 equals 0.10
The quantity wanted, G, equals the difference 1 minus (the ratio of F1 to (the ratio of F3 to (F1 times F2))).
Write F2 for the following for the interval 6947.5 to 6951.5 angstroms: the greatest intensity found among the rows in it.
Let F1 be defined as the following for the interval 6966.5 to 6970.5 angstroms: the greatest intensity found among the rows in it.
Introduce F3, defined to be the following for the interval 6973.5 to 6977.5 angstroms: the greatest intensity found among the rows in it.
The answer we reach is -136.6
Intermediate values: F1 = 11.54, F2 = 11.76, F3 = 11.38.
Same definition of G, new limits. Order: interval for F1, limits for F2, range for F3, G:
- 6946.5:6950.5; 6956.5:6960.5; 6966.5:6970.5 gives -139.3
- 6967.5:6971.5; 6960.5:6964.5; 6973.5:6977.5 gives -135.0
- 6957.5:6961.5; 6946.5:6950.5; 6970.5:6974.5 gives -139.5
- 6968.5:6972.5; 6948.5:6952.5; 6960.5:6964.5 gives -132.4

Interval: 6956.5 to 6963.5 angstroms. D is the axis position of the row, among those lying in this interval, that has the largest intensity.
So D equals 6957.0 angstroms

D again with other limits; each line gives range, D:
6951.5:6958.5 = 6952.0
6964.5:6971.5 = 6965.0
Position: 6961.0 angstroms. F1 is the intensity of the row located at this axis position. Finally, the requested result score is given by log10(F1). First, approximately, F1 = 11.66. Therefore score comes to 1.07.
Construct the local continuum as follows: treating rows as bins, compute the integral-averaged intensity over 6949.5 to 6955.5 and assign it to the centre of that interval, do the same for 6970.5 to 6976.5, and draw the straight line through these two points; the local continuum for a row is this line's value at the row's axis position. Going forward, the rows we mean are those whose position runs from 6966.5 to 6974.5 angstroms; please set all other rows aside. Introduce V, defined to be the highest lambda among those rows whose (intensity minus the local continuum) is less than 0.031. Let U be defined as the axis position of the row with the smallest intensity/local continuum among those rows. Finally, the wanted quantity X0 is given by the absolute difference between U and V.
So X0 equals 0 angstroms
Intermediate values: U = 6974.0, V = 6974.0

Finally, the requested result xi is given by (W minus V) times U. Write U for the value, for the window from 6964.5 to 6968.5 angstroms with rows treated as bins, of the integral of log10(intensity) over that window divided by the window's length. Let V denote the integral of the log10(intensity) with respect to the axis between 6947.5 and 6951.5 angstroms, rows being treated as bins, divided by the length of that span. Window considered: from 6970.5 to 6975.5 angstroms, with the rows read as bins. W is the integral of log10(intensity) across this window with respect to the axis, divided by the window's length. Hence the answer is -0.0141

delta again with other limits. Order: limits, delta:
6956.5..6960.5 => 136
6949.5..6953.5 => 138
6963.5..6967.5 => 133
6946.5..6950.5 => 138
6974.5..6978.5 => 129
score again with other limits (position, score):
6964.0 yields 1.06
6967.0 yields 1.06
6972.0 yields 1.06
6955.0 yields 1.07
